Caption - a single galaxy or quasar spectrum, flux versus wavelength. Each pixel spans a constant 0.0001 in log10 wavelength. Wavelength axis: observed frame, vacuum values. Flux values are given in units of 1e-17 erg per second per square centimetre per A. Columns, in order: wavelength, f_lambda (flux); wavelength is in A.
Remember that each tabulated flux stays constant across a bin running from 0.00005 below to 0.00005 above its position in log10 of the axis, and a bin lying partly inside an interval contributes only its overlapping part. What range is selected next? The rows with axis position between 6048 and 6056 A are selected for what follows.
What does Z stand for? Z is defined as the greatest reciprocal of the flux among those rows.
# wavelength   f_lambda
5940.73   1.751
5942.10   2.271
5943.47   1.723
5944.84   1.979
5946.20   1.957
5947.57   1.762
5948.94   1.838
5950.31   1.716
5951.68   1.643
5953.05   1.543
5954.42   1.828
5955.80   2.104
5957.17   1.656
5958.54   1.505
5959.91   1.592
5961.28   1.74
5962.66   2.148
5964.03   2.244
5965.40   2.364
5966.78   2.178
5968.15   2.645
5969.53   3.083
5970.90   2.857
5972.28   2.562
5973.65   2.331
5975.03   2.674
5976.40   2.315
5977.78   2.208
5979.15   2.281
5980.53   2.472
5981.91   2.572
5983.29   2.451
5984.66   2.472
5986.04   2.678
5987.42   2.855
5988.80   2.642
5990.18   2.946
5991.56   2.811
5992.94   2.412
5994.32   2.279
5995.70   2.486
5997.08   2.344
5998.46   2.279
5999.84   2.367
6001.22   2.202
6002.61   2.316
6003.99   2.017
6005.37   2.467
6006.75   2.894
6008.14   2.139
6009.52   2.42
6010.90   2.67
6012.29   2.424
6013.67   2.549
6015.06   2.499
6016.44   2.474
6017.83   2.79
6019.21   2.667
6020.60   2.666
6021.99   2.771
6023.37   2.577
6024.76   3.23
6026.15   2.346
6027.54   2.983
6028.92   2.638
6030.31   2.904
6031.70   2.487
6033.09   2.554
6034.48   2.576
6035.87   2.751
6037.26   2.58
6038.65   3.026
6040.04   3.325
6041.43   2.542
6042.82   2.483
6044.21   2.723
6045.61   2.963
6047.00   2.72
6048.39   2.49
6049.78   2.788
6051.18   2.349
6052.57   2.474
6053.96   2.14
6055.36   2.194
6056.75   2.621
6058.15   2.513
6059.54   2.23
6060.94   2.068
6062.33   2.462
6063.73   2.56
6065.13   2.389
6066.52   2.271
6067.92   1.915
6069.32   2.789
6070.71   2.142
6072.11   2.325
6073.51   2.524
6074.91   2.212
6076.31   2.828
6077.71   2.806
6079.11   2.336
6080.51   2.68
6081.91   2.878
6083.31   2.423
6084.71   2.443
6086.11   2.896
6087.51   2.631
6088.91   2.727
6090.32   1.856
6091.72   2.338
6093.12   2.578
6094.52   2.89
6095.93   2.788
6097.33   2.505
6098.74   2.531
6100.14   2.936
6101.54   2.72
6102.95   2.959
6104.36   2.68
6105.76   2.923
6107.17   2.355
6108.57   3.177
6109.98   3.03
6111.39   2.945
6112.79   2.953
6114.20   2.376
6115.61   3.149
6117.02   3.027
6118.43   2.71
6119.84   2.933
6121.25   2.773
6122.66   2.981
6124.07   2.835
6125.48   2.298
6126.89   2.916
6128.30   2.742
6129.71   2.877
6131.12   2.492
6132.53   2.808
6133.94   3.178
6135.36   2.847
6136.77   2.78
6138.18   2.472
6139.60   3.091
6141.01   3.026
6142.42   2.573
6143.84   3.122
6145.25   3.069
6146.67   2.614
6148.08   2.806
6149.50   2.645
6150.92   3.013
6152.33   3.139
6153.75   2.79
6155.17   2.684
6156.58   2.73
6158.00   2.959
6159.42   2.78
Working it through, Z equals 0.47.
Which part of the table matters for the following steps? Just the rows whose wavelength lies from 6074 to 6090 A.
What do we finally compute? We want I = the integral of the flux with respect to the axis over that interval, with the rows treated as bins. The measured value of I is 42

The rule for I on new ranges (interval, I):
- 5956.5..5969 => 25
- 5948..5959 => 19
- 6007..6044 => 98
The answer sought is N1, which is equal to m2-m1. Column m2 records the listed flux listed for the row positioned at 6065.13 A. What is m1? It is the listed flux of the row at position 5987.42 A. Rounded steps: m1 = 2.855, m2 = 2.389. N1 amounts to -0.5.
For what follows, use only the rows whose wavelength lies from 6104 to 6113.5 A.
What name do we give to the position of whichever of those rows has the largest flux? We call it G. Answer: 6108.57 A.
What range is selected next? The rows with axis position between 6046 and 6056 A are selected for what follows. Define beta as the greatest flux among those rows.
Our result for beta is 2.788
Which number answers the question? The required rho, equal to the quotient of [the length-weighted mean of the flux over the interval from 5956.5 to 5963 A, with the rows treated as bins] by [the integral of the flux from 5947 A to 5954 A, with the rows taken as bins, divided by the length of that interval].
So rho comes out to 1.00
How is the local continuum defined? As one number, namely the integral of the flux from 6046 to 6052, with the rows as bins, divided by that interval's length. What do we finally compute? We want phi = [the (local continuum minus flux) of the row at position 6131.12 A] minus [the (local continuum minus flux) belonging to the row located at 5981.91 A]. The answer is 0.1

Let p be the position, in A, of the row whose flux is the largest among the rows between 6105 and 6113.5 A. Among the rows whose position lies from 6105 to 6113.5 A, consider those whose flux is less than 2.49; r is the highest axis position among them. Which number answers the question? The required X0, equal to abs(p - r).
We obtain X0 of 1.4 A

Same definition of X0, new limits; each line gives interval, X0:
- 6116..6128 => 8.5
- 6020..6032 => 6.9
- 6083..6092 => 5.6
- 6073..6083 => 2.8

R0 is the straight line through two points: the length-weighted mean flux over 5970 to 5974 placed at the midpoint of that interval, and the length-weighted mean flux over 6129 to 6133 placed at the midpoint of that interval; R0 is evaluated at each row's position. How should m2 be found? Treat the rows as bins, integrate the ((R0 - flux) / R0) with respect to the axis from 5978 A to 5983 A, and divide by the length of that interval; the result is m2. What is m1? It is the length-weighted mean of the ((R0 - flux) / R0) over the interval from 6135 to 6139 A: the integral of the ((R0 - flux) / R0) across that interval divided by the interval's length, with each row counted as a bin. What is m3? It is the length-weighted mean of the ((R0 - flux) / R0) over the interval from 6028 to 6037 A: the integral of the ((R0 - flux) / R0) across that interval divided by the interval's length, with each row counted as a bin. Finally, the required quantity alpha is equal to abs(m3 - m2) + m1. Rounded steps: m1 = 0.01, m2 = 0.08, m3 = 0.00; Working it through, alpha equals 0.09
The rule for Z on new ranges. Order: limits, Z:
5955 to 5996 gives 0.66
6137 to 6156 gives 0.40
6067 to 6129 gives 0.54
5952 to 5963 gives 0.66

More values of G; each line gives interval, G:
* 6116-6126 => 6117.02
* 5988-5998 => 5990.18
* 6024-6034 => 6024.76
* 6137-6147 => 6143.84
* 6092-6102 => 6100.14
